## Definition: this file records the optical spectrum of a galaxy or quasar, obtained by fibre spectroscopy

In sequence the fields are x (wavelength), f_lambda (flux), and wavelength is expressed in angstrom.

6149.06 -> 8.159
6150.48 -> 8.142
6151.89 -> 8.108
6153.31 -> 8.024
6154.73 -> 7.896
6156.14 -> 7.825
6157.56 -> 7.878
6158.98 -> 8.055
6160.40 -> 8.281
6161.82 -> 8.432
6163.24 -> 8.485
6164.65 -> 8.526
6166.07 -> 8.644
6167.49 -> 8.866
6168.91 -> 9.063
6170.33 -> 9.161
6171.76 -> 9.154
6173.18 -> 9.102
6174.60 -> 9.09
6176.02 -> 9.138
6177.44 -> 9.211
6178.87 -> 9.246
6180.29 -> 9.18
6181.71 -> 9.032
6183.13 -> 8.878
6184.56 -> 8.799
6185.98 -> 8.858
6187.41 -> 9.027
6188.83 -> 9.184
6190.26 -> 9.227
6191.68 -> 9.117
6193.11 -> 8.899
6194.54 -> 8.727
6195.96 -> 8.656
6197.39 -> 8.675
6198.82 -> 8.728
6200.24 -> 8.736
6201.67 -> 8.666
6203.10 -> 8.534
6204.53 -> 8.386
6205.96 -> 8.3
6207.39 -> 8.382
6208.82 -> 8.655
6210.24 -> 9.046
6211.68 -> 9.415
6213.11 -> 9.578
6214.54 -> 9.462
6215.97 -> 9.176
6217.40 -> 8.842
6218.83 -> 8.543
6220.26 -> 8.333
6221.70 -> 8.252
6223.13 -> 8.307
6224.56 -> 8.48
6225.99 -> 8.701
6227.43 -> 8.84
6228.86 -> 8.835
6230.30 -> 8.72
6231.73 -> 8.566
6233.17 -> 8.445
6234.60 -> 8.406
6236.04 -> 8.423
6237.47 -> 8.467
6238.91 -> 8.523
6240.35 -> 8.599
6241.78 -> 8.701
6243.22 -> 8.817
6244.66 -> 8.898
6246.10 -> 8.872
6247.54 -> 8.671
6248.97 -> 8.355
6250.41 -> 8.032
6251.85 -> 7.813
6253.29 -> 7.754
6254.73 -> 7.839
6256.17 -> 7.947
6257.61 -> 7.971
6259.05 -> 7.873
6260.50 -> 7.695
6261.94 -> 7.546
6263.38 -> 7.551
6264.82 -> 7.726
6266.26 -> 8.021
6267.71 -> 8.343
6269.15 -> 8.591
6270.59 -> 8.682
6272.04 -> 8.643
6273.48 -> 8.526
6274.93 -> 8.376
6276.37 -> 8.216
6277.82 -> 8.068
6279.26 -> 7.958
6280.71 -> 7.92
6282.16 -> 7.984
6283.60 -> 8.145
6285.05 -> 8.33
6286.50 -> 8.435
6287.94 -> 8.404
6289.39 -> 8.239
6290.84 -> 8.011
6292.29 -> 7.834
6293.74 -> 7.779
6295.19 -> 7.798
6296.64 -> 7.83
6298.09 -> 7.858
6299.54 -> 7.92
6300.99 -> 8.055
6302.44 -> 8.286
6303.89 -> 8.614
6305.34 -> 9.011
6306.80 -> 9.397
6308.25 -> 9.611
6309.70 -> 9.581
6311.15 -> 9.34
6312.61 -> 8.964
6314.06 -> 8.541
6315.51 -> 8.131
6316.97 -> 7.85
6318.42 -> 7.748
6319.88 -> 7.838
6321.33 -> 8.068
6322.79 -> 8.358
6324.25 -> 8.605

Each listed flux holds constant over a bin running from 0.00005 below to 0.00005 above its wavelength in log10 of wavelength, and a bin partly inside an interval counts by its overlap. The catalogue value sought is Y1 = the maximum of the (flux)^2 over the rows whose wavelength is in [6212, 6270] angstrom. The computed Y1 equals 92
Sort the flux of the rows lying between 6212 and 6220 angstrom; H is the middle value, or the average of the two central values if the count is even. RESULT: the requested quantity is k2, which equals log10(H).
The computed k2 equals 0.96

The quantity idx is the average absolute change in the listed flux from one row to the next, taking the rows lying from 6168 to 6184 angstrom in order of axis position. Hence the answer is 0.069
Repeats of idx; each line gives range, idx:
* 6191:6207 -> 0.098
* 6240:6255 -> 0.153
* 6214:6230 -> 0.180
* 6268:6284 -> 0.108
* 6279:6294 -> 0.121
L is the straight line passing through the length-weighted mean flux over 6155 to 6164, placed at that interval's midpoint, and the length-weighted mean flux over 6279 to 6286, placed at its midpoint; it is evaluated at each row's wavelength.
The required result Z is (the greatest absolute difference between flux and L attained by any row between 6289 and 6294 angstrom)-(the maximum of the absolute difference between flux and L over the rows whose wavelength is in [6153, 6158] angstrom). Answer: -0.04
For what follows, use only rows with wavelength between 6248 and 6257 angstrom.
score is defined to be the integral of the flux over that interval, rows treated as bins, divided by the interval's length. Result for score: 8.0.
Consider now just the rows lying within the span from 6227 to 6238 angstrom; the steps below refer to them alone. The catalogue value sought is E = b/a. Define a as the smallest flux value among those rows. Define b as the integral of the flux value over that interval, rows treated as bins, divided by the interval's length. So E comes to 1.02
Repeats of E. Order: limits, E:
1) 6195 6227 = 1.06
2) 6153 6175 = 1.09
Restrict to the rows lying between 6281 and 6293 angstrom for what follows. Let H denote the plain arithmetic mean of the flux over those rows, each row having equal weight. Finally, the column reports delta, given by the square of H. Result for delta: 66.8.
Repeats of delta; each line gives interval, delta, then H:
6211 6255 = 74.0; 8.60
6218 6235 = 72.9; 8.54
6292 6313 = 72.7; 8.53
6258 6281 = 65.7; 8.11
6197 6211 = 74.1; 8.61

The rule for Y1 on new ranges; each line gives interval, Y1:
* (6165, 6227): 92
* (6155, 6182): 85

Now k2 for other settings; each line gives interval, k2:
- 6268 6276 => 0.93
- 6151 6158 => 0.90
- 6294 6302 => 0.90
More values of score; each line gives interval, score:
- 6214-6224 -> 8.7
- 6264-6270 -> 8.2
